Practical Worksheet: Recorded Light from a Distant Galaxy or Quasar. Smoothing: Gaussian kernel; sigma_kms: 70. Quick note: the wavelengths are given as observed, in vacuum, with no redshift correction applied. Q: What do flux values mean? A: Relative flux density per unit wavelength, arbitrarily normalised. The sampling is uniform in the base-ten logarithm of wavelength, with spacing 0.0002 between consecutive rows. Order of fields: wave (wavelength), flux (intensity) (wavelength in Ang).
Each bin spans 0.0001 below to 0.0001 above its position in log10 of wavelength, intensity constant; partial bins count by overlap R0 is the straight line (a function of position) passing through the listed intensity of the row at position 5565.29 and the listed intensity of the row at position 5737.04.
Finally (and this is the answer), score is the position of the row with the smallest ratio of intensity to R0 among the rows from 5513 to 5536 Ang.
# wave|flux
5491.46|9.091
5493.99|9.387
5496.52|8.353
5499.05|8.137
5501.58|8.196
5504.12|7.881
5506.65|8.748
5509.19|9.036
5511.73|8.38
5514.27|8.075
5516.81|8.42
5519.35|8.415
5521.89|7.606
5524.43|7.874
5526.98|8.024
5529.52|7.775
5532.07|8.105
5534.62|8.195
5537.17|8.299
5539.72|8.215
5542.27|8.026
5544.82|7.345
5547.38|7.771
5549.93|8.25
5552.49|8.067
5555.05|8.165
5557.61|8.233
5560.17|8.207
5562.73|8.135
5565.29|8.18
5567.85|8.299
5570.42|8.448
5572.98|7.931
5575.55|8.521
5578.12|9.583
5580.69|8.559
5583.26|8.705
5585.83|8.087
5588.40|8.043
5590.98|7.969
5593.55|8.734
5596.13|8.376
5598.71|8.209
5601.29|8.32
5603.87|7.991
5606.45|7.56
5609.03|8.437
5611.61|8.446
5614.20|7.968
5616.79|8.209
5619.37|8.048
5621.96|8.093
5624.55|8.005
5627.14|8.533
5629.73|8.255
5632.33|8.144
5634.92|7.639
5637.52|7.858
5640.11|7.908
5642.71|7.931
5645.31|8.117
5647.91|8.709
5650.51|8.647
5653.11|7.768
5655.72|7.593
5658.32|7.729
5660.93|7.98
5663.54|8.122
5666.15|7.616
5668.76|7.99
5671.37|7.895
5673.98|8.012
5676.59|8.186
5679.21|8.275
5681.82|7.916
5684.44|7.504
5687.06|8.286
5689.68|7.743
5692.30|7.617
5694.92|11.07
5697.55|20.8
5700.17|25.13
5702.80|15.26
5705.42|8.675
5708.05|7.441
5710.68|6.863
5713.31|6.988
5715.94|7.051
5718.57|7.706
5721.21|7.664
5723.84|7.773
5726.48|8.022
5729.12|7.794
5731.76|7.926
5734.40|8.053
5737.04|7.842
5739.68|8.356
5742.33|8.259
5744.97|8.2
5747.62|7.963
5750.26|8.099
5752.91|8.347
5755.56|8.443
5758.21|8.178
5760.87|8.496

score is 5521.89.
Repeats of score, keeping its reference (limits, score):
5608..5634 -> 5614.20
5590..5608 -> 5606.45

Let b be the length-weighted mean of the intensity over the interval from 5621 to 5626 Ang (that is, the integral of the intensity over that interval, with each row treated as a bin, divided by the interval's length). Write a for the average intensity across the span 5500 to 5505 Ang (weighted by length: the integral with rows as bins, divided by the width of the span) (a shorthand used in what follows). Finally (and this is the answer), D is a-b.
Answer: 0.0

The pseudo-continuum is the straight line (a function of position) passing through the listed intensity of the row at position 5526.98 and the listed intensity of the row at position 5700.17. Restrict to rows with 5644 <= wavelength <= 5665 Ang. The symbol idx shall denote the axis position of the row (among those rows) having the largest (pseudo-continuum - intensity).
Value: 5663.54 Ang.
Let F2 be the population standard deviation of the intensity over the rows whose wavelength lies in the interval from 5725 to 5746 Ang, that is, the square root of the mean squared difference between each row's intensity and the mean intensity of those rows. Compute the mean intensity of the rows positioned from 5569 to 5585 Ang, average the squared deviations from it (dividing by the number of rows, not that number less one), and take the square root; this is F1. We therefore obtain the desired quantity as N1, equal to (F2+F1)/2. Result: 0.34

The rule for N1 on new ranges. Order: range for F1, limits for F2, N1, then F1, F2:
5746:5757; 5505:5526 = 0.31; 0.19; 0.4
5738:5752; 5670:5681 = 0.14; 0.14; 0.1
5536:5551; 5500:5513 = 0.37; 0.34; 0.4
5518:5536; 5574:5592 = 0.38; 0.25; 0.5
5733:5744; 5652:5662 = 0.17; 0.20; 0.1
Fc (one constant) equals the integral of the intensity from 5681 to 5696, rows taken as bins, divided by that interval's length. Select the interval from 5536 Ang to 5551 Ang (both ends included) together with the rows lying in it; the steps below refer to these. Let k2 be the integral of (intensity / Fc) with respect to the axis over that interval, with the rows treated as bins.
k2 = 14.4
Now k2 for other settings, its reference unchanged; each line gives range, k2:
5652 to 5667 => 14.1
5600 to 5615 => 14.6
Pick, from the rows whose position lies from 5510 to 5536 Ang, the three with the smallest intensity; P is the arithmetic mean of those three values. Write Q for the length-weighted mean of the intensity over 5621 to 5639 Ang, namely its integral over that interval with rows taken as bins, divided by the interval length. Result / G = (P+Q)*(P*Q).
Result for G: 991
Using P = 7.75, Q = 8.07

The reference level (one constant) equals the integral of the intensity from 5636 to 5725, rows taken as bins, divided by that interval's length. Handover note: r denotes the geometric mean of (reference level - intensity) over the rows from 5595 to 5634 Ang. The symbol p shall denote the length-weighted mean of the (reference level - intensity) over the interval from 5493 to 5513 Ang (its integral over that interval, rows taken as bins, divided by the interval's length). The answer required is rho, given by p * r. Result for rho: 0.5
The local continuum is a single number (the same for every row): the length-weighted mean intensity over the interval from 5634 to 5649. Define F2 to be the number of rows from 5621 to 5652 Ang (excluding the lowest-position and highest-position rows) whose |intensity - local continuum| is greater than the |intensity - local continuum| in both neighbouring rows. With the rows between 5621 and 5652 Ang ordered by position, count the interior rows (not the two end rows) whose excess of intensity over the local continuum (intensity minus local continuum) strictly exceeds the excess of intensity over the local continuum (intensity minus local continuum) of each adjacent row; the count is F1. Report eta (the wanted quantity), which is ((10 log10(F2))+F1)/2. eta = 3.4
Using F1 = 2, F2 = 3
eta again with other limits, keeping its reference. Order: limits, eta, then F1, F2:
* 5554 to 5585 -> 3.9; 3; 3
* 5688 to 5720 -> 2.0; 1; 2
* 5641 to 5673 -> 3.9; 3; 3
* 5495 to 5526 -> 4.5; 3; 4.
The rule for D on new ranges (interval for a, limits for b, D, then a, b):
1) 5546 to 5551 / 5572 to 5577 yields -0.3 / 8.0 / 8.3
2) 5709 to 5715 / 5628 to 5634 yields -1.2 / 7.0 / 8.2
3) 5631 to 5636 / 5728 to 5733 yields 0.0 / 7.9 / 7.9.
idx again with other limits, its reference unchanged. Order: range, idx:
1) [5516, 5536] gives 5534.62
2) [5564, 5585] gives 5583.26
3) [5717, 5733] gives 5731.76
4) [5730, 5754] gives 5752.91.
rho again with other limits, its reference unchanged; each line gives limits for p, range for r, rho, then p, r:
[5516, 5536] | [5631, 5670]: 1.0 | 1.0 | 1.00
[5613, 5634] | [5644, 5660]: 0.8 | 0.9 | 0.83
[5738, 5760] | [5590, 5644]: 0.7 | 0.8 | 0.88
